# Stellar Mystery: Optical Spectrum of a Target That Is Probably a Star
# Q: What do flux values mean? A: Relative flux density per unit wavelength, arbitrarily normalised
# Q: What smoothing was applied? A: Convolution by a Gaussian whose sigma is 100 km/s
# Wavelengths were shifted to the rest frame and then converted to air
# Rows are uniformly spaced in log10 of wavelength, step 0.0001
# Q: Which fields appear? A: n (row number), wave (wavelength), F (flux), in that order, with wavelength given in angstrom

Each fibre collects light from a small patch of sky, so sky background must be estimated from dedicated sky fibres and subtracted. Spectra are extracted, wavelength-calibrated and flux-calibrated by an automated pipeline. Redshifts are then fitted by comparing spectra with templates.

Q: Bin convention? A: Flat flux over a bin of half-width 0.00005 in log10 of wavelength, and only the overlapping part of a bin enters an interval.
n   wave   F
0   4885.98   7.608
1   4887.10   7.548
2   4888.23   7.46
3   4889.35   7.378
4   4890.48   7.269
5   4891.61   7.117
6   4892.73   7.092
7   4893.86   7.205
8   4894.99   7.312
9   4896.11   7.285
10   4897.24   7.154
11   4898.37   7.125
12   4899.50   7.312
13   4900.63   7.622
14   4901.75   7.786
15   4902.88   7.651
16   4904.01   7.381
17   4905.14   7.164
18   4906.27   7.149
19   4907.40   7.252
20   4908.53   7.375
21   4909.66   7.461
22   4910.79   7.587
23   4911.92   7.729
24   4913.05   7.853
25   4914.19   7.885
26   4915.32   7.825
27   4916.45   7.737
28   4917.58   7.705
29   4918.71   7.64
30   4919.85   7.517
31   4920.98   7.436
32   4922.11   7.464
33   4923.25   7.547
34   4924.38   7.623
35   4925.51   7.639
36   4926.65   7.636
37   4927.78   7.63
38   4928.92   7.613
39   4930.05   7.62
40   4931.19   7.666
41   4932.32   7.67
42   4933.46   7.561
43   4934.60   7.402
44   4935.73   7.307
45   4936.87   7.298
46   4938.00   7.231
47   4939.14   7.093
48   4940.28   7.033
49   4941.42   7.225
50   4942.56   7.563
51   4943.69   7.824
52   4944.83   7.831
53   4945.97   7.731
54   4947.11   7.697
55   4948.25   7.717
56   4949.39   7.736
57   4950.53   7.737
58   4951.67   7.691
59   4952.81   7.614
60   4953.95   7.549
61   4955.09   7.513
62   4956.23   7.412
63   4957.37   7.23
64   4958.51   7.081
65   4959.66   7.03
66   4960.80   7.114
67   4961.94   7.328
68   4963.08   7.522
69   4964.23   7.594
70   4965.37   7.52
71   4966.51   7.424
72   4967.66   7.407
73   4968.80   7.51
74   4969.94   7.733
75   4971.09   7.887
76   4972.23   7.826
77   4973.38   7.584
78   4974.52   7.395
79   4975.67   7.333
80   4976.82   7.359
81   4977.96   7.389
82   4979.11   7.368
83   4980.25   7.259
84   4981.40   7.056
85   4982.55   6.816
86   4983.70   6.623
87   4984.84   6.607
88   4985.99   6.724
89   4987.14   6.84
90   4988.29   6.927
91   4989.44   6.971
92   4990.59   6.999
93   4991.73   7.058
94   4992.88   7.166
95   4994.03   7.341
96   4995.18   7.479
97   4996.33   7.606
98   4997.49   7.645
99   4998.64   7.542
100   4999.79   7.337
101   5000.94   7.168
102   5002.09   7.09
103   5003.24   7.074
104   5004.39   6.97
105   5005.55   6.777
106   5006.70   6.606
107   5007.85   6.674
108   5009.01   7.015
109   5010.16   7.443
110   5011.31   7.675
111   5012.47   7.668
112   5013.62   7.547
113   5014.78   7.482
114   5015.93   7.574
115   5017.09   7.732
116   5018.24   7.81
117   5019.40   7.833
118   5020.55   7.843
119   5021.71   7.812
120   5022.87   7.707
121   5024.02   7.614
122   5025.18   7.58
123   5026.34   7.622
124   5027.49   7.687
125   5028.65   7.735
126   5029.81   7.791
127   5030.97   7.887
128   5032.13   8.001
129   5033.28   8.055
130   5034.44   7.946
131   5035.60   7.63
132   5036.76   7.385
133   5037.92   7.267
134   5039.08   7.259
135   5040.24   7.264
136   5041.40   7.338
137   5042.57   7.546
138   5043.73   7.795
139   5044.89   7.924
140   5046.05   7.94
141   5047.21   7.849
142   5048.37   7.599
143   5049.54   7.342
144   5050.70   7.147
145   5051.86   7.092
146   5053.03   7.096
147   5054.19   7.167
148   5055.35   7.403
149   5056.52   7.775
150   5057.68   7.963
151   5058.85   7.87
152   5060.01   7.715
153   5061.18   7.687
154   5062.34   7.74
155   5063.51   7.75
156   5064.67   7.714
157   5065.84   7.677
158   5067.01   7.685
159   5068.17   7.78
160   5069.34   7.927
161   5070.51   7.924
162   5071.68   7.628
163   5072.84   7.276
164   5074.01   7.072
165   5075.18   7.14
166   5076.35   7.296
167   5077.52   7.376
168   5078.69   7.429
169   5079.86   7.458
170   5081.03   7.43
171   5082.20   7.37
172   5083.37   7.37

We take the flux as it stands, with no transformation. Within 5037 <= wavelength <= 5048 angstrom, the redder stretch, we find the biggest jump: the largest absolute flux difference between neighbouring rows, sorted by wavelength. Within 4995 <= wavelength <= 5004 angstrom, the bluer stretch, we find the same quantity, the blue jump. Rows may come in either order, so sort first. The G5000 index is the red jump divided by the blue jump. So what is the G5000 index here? 1.2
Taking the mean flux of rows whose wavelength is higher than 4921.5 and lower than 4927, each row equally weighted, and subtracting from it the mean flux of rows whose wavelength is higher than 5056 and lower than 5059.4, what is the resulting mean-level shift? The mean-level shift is -0.3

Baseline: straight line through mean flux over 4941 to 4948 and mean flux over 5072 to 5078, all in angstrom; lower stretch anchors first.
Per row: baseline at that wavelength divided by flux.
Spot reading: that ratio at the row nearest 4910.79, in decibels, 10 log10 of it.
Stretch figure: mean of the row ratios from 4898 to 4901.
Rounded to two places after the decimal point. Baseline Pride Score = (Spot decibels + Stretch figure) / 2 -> 0.58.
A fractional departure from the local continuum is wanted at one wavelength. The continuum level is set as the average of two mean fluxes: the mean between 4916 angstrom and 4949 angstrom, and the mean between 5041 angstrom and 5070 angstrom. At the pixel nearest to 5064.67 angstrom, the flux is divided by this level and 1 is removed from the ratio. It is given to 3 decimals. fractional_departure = 0.018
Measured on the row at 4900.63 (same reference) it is 0.005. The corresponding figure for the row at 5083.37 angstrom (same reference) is -0.028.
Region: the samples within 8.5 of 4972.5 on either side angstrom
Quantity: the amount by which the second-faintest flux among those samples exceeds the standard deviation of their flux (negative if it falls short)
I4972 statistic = 7.15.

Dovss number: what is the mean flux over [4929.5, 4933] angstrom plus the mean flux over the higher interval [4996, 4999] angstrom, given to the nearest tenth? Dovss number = 15.2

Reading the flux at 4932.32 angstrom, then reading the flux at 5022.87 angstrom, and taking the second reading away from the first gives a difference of 0.0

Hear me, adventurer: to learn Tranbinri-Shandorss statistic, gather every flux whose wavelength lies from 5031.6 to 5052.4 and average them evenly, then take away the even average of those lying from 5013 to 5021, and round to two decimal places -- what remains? -0.11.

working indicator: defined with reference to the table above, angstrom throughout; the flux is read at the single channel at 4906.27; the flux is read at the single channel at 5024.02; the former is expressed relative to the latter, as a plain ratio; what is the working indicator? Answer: 0.94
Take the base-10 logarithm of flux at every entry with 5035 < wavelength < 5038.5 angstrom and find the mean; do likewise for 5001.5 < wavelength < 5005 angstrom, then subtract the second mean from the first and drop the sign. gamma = 0.023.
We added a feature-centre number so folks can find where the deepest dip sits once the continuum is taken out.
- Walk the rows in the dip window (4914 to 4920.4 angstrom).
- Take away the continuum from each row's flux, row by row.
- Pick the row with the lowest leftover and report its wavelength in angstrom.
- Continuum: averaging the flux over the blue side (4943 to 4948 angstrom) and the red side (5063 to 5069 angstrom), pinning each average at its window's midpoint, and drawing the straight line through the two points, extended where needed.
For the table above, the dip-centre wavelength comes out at 4919.85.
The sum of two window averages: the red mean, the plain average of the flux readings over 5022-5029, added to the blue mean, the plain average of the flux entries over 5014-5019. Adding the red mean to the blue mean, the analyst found 15.3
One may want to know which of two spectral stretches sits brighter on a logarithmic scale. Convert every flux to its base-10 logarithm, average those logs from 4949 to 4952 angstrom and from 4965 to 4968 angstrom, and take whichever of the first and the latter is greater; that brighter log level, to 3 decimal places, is 0.888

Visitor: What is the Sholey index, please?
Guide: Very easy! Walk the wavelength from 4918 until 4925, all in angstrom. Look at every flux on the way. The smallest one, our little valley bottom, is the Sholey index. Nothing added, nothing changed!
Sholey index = 7.436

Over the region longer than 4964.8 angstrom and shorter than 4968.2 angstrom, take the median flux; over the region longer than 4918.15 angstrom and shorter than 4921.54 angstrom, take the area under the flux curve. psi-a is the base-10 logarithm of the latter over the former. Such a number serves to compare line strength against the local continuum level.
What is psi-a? 0.54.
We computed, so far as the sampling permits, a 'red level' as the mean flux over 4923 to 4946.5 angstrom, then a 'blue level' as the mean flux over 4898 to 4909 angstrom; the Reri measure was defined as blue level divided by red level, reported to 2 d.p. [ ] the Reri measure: 0.98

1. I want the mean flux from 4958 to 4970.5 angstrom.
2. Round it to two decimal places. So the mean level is 7.39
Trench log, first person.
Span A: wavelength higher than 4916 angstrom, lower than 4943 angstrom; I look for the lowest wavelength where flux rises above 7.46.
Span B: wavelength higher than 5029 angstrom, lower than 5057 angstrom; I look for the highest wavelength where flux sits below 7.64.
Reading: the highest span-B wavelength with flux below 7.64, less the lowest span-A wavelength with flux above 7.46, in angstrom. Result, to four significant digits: 138.9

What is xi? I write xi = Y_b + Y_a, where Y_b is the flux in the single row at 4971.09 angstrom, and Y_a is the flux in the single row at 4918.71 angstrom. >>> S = 15.5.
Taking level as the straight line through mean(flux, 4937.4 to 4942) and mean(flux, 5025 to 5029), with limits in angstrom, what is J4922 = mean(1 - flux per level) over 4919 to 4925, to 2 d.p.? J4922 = -0.07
